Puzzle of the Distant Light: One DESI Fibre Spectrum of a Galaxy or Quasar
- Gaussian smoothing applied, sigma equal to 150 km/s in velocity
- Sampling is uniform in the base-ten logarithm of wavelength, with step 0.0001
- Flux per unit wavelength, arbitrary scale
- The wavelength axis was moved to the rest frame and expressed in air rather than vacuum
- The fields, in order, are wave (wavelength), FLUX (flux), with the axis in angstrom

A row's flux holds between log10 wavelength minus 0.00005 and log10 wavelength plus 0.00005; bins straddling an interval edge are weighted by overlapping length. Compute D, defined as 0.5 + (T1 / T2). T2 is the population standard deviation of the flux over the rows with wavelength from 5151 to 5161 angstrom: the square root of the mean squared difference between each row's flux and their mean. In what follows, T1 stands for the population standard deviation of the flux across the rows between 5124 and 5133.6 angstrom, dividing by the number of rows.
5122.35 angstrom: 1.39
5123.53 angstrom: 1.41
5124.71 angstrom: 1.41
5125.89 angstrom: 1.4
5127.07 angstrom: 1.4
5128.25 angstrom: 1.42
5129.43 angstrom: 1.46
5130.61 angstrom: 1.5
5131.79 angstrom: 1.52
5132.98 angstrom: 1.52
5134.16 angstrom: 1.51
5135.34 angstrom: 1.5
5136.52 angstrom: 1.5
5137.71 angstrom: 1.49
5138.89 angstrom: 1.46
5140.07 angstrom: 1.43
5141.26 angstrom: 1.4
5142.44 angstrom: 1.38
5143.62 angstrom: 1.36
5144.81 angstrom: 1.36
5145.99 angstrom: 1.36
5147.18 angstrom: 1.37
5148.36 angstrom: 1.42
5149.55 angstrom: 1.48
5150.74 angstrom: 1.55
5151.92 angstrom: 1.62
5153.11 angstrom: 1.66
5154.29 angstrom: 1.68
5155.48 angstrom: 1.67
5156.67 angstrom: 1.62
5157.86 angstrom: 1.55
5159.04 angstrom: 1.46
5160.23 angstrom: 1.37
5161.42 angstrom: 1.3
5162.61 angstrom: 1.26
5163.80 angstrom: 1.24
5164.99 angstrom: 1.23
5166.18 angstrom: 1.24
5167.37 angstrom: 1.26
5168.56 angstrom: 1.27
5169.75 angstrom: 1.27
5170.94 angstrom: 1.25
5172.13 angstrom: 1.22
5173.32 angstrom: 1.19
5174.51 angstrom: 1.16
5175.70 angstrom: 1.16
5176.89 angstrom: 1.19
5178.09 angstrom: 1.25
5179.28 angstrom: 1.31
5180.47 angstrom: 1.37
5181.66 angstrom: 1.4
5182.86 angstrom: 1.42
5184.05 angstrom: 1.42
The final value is 1.0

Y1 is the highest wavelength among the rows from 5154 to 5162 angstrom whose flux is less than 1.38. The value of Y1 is 5161.42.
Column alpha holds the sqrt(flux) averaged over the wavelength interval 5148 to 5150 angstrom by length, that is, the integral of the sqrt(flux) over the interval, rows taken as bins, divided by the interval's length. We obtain 1.20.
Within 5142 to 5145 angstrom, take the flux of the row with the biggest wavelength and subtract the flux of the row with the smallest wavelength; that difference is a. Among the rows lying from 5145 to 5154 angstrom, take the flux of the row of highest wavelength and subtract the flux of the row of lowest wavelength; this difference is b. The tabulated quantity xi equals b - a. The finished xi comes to 0.32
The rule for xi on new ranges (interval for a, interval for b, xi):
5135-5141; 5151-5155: 0.13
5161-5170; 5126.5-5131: 0.13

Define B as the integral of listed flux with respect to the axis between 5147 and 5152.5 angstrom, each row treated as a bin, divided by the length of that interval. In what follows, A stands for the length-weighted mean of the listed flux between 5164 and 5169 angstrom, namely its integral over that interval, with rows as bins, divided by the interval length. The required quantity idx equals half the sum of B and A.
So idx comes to 1.37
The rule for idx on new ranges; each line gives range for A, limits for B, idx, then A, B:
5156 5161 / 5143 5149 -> 1.43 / 1.50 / 1.37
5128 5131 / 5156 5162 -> 1.46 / 1.46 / 1.46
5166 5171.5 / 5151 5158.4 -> 1.44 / 1.26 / 1.63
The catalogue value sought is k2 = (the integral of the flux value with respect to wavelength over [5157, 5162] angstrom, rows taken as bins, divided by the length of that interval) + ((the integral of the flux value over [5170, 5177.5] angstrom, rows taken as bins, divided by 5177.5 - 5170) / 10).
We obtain 1.55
